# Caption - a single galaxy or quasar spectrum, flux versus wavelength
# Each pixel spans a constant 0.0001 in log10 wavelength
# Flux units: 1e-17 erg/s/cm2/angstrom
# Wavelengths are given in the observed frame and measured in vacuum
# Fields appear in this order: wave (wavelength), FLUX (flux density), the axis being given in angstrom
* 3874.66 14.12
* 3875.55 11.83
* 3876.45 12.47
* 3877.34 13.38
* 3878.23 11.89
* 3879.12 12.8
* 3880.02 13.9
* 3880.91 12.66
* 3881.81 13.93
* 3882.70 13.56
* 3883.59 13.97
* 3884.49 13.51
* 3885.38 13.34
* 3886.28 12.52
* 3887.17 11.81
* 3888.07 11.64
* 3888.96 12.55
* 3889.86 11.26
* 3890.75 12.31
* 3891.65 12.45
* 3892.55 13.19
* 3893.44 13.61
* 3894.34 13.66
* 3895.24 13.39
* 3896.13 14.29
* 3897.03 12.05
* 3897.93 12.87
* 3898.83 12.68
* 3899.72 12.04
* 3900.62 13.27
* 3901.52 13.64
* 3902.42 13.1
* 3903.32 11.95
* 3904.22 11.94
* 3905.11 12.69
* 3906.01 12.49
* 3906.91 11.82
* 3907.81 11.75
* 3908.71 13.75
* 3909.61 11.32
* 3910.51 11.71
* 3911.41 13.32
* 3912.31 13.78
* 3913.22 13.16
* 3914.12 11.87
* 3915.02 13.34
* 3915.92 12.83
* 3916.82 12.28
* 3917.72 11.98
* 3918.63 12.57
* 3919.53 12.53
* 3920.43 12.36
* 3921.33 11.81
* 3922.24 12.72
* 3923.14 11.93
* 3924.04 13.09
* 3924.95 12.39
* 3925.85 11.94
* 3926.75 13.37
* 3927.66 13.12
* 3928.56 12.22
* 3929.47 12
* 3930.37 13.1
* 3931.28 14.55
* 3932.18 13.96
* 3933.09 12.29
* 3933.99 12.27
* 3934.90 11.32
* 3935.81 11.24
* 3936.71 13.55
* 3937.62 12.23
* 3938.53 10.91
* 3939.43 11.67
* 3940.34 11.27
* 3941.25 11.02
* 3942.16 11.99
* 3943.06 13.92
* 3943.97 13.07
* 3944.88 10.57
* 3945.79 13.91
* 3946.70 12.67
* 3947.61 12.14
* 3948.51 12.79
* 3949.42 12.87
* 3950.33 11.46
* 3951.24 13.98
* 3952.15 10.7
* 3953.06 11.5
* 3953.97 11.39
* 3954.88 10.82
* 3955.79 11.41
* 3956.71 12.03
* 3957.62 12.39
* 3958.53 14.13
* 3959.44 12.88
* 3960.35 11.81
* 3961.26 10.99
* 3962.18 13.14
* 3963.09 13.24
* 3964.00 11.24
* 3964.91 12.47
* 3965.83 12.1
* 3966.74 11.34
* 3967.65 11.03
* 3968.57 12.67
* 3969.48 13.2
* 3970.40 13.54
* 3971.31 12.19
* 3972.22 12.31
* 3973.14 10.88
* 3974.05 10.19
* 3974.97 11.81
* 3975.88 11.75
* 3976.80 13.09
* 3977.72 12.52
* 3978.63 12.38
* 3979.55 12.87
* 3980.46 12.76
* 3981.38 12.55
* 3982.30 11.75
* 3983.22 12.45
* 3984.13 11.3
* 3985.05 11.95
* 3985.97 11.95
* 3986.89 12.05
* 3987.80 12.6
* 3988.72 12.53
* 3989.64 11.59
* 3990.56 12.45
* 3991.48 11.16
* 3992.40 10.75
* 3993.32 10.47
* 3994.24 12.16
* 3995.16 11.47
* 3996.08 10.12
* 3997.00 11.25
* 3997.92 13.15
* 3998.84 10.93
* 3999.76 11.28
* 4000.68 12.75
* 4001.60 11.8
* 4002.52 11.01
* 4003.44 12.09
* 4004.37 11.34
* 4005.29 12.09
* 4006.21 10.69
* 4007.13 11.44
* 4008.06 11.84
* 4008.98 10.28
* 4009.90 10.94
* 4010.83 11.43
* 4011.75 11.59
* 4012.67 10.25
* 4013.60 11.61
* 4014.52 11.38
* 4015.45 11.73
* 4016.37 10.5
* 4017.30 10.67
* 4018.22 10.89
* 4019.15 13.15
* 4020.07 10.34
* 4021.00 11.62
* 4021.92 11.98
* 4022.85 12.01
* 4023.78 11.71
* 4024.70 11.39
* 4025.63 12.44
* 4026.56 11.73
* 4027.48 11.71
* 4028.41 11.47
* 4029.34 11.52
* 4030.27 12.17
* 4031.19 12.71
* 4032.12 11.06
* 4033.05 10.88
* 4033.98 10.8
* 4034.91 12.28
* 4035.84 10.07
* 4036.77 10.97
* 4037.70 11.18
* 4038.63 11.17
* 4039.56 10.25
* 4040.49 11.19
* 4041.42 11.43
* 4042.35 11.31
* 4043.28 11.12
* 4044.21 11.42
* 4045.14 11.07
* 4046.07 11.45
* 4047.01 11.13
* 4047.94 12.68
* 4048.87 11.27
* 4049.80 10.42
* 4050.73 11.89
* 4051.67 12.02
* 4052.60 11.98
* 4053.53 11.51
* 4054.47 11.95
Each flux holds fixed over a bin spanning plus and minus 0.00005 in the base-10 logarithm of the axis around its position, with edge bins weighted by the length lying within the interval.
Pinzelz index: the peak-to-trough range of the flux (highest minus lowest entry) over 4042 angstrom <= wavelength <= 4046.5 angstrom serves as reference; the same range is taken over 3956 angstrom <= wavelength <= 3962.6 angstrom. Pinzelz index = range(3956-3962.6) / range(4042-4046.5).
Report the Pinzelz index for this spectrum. 8.3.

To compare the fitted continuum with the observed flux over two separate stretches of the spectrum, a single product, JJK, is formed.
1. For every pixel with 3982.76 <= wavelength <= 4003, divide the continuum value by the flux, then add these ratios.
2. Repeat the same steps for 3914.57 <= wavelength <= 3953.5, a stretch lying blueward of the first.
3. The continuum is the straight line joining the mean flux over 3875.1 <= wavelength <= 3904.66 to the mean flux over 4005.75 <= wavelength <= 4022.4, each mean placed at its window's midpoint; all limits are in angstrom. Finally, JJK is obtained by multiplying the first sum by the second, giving 930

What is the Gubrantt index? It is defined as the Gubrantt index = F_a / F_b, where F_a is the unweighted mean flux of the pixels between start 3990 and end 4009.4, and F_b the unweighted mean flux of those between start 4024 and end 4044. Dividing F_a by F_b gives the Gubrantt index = 1.01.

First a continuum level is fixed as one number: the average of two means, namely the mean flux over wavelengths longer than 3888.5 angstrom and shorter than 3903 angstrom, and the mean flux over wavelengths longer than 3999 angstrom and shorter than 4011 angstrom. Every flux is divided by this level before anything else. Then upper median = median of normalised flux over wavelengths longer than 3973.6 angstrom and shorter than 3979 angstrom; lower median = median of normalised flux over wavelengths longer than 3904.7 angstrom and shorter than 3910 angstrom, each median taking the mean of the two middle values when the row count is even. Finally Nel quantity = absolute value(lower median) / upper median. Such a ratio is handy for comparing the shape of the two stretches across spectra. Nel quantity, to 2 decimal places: 1.00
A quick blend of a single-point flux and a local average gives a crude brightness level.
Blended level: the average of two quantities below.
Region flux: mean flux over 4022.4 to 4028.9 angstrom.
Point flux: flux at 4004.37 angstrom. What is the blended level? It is 11.6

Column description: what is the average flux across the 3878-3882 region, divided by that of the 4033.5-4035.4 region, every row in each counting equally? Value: 1.13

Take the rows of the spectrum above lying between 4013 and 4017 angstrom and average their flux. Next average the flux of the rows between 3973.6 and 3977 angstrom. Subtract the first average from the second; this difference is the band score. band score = 0.4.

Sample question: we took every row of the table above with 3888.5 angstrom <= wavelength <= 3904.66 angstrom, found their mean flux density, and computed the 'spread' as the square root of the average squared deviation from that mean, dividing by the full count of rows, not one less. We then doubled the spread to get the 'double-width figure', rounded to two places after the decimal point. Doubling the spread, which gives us 1.53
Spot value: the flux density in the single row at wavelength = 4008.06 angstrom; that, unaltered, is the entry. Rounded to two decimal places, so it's 11.84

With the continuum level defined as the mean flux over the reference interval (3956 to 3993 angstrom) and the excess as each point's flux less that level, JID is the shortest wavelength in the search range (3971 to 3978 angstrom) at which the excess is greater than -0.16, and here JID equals 3971.31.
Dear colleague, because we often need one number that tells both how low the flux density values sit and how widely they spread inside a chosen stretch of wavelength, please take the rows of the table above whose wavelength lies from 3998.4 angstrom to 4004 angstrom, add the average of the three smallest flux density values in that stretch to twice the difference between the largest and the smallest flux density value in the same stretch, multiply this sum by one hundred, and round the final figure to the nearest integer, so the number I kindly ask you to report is 1471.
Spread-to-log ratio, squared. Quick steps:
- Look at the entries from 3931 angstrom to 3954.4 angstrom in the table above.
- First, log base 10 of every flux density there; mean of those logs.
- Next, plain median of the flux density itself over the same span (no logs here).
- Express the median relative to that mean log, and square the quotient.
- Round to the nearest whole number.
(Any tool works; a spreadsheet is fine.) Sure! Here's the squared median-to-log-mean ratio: 126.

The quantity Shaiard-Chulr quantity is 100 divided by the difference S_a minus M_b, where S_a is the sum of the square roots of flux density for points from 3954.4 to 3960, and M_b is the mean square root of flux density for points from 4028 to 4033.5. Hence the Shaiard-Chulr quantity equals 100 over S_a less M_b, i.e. 5.68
